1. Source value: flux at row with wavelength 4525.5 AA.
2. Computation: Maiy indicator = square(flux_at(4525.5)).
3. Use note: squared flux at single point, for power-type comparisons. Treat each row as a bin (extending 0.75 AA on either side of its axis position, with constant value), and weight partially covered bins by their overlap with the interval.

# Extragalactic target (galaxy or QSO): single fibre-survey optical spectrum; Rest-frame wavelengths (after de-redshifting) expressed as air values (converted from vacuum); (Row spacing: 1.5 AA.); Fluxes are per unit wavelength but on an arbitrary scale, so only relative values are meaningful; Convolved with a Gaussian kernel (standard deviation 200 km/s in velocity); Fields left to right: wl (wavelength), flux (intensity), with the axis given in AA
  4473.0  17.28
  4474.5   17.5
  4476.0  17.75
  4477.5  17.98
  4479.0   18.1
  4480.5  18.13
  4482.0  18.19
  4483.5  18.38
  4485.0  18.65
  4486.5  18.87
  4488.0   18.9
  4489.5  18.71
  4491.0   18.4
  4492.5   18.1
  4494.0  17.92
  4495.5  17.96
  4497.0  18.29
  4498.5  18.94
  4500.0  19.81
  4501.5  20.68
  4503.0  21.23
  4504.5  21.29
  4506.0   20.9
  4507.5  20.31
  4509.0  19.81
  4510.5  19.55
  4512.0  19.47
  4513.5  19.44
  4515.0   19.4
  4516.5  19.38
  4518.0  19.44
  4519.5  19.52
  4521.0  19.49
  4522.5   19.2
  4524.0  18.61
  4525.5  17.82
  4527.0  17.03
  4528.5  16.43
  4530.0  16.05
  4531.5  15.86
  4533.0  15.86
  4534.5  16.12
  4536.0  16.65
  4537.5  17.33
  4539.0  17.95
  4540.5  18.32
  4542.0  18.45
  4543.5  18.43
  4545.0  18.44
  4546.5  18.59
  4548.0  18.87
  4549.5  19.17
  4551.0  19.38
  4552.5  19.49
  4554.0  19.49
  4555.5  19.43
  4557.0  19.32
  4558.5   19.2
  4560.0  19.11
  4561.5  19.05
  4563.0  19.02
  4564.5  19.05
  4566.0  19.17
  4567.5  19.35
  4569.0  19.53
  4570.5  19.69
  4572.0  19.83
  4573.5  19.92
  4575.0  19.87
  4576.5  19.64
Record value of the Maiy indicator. 318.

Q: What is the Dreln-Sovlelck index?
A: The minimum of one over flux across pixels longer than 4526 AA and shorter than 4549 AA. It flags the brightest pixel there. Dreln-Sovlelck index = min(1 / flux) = 0.0530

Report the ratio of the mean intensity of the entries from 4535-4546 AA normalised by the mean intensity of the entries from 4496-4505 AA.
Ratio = 0.90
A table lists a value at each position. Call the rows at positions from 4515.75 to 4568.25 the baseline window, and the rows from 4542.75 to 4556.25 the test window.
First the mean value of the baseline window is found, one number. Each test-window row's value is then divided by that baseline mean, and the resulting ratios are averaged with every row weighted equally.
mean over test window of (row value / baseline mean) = 1.03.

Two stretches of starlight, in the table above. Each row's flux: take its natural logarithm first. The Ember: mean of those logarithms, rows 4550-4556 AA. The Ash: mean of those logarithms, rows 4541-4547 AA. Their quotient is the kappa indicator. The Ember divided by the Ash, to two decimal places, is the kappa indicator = 1.02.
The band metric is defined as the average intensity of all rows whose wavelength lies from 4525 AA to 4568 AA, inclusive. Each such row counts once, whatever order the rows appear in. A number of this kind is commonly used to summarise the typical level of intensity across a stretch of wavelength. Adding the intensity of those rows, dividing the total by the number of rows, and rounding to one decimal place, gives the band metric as 18.2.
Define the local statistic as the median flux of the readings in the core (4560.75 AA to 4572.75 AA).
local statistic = 19.3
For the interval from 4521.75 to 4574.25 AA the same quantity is 19.0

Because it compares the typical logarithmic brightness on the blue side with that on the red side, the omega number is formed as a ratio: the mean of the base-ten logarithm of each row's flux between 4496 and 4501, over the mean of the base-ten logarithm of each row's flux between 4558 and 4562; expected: 1.00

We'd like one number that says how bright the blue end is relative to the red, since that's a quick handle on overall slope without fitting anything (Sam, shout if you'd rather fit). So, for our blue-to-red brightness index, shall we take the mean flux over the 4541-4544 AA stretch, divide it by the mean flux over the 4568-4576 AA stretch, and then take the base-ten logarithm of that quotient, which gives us -0.030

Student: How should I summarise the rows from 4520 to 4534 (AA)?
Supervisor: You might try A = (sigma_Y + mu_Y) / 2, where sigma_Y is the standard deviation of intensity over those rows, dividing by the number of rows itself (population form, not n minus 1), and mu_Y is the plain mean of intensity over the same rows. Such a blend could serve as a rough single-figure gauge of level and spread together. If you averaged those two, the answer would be 9.4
